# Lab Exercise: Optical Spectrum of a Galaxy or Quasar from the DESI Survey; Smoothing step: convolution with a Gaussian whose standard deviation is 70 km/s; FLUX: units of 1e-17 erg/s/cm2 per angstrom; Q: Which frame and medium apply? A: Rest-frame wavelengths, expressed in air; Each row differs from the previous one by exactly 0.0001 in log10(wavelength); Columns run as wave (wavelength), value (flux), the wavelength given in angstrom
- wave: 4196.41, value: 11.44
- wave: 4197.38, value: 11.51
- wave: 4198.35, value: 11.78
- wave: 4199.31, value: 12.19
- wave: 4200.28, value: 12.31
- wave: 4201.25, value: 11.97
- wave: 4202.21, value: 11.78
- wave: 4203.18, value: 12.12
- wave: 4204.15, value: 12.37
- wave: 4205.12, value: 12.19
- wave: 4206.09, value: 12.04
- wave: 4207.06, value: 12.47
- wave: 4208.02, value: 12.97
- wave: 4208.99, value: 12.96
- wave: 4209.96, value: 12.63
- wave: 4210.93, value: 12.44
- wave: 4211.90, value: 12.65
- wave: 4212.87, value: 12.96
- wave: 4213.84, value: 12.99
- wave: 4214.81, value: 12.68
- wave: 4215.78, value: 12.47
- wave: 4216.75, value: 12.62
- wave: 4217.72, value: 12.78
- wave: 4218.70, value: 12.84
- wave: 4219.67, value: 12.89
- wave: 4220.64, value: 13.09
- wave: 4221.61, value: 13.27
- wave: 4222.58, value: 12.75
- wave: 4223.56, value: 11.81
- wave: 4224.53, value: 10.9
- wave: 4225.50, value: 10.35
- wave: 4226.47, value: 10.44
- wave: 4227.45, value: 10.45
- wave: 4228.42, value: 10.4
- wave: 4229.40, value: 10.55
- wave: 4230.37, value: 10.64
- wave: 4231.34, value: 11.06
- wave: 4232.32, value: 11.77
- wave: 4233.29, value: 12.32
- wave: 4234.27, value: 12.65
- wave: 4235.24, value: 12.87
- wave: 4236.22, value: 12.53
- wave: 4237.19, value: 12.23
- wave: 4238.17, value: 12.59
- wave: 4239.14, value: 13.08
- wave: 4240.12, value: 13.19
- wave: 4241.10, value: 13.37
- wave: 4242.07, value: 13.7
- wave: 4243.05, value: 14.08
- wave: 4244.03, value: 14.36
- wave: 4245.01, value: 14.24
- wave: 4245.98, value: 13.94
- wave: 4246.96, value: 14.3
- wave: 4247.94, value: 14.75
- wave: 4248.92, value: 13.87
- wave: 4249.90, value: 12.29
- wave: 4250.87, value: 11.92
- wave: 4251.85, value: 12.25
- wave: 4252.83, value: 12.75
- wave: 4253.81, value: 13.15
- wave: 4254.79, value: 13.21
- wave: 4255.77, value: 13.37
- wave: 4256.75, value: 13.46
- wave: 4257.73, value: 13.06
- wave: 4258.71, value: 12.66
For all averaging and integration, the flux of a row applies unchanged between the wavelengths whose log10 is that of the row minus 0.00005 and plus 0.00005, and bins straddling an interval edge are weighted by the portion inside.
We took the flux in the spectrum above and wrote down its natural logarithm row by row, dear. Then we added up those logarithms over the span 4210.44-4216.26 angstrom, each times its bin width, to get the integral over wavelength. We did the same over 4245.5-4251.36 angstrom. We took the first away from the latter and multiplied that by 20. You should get 9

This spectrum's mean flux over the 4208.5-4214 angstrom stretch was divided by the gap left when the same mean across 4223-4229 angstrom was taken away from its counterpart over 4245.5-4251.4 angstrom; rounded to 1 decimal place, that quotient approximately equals 4.6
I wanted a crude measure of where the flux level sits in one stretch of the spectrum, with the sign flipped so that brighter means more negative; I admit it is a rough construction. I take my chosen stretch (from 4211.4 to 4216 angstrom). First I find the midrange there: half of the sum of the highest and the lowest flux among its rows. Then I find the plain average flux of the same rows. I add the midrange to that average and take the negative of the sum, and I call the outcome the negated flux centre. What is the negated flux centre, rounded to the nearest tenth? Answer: -25.5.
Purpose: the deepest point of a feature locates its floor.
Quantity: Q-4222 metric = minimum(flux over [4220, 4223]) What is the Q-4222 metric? 12.75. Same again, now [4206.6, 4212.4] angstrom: 12.44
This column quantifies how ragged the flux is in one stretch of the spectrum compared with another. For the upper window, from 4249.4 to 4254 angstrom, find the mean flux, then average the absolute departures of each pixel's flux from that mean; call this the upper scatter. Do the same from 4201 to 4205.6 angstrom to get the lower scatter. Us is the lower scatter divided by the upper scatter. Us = 0.4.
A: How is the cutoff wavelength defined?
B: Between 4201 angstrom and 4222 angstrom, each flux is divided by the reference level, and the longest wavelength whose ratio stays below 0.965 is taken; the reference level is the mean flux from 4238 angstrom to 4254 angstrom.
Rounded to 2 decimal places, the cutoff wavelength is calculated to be 4219.67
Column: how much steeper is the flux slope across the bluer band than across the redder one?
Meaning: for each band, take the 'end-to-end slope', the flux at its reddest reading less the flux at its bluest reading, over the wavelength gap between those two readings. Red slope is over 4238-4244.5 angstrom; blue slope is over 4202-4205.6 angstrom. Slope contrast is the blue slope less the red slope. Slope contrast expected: -0.16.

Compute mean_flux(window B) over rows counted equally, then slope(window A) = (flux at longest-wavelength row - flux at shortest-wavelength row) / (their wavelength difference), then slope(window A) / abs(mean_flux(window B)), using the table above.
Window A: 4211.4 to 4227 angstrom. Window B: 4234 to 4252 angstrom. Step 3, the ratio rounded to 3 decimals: -0.011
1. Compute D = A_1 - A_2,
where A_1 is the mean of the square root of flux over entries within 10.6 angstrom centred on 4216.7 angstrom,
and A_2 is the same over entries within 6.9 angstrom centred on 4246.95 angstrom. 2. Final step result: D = -0.15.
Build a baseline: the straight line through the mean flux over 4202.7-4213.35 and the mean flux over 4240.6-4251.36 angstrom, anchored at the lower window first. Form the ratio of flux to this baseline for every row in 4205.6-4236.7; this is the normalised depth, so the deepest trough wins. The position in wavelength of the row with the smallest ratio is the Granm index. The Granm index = 4228.42 angstrom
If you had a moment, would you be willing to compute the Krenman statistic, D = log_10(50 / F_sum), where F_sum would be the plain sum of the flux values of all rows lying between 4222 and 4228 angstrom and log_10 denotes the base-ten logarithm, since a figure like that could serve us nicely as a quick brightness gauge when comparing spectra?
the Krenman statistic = -0.125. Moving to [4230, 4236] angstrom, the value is -0.154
